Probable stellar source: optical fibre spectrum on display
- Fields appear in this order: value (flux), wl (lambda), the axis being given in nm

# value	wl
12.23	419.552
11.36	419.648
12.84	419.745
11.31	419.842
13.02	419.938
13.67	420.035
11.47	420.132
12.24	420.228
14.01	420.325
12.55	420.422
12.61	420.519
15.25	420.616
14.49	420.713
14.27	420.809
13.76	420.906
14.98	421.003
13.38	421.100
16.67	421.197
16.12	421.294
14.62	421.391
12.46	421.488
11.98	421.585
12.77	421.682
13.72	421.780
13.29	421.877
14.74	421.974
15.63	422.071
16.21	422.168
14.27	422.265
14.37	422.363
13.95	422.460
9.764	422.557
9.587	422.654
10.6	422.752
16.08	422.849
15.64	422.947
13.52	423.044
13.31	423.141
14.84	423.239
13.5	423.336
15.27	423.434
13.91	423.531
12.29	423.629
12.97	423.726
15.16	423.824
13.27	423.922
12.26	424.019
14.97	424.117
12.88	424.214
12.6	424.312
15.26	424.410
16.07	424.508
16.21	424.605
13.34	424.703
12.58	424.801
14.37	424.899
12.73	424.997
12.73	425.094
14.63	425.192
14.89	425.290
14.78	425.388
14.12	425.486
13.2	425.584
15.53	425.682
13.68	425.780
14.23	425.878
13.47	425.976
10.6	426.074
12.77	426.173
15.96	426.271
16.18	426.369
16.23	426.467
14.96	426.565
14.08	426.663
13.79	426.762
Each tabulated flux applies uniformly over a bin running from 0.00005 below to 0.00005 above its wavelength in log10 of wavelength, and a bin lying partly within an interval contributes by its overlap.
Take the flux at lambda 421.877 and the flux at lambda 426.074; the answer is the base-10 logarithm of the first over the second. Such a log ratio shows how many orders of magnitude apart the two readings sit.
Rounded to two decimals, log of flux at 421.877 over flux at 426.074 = 0.10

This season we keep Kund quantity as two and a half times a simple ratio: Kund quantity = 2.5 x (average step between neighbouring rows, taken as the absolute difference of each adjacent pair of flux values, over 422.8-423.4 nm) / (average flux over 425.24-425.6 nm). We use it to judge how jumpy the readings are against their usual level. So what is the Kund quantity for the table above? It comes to 0.20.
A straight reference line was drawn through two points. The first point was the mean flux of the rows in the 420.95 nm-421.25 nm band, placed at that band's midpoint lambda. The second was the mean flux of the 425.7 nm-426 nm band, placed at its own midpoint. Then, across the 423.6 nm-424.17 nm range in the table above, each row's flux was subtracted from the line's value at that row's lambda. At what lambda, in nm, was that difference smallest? 423.824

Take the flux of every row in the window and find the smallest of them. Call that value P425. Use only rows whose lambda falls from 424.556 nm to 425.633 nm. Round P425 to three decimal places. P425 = 12.580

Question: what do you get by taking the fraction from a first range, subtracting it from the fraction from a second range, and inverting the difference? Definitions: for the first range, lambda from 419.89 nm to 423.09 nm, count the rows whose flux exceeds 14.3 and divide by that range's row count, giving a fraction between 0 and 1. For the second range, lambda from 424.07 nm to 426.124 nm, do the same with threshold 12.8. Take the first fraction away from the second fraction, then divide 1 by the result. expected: 2.51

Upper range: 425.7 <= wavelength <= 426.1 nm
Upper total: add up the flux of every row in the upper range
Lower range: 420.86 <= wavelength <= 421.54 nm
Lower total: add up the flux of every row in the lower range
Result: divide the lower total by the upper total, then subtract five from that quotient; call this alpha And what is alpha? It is -3.0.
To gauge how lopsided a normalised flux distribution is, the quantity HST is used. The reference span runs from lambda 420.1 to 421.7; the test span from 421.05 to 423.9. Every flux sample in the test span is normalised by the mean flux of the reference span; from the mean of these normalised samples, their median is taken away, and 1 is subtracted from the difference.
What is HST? -1.01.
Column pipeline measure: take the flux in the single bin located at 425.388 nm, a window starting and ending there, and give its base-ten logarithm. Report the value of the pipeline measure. 1.17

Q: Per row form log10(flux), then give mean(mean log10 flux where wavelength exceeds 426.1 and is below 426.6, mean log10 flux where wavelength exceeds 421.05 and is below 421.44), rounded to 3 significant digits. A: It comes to 1.18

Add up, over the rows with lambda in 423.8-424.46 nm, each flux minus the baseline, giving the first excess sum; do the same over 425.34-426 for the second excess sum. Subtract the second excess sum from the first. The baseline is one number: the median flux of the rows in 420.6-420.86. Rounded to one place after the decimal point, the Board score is -2.6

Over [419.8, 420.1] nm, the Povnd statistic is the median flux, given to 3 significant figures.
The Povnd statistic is 13.0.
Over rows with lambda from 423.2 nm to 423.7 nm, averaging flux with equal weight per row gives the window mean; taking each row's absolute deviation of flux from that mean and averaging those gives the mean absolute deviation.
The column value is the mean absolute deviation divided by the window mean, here 0.063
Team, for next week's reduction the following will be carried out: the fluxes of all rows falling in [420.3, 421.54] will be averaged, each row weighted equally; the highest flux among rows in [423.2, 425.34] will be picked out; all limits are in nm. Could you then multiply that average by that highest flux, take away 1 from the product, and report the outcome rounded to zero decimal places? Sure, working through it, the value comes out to 230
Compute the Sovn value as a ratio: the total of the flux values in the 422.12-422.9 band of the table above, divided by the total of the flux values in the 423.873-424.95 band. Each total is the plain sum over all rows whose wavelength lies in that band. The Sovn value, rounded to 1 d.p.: 0.7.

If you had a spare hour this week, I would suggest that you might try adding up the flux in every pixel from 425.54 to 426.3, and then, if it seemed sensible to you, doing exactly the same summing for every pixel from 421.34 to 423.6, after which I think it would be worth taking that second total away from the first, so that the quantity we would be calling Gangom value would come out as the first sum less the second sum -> -205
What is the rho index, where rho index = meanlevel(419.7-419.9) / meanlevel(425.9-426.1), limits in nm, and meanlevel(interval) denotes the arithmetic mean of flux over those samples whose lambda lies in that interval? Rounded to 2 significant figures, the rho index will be 1.0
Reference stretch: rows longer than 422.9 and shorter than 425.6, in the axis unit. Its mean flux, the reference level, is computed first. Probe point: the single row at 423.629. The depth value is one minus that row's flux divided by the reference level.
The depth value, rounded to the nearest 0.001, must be 0.121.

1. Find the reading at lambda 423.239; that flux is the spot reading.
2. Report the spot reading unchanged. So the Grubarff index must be 14.84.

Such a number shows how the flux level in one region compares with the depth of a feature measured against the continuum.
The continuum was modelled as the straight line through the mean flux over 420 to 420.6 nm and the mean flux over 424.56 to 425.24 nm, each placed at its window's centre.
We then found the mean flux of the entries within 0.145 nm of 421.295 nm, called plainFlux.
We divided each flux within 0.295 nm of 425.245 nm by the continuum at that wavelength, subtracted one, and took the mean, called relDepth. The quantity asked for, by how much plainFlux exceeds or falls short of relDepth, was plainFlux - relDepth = 15.8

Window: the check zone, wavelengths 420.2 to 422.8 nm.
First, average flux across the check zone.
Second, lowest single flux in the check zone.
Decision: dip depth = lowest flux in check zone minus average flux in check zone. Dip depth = -4.1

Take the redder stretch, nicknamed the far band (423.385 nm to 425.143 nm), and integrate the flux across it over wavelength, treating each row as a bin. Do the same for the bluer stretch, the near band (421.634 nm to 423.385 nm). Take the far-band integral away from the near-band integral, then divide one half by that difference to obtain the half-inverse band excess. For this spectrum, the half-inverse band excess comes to -1.2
